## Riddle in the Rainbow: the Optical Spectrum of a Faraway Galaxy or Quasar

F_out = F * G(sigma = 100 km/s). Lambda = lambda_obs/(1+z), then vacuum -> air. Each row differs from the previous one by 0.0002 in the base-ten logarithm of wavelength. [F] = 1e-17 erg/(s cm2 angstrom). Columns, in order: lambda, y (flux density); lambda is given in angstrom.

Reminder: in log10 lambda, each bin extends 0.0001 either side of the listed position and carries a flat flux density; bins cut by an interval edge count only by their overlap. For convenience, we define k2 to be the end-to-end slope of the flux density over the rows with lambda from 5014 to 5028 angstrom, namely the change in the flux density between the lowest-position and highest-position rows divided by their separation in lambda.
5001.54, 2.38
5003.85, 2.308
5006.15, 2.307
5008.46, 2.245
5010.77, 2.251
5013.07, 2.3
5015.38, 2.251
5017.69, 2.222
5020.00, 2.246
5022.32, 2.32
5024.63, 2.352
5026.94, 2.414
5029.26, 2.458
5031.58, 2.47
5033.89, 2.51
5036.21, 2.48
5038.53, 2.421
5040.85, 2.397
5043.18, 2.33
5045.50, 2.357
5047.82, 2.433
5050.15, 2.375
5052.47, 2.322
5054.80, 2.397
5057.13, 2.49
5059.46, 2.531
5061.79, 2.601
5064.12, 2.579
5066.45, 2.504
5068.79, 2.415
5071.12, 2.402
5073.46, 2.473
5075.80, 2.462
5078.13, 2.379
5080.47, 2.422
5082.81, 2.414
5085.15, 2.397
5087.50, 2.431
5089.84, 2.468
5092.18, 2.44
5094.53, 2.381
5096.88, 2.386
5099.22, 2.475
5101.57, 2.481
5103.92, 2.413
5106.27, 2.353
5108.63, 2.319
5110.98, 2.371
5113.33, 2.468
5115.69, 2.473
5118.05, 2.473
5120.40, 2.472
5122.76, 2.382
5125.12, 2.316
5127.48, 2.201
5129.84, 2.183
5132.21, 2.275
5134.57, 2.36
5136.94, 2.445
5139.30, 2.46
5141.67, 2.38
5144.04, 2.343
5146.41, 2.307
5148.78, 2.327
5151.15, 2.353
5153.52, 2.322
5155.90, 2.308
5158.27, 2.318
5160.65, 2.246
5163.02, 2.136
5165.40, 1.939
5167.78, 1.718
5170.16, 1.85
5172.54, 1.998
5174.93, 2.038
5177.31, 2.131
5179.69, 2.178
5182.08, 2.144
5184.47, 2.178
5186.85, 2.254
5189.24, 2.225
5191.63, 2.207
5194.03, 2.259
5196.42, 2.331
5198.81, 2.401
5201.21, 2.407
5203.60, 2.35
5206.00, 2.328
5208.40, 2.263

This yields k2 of 0.014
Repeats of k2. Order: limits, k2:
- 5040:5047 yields -0.009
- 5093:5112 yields -0.001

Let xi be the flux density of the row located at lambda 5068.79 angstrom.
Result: 2.415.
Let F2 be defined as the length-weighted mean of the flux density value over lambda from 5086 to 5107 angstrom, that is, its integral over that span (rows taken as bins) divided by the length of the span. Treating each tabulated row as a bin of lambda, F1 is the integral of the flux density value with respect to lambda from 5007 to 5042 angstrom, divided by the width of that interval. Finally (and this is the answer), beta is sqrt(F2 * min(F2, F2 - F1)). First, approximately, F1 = 2.36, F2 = 2.43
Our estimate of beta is 0.41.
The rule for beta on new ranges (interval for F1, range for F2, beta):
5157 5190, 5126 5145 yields 0.74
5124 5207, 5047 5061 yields 0.69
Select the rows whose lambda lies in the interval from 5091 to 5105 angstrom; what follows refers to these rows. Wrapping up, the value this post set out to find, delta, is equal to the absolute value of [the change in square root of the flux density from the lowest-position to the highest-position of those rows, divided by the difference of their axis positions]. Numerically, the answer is 0.0007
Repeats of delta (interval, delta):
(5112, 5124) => 0.0029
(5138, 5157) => 0.0030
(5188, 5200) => 0.0060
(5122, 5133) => 0.0037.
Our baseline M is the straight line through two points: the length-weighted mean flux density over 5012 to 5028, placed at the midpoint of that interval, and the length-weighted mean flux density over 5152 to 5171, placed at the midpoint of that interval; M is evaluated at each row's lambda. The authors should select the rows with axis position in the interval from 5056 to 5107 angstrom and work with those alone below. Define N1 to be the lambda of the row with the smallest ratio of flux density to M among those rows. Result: 5078.13 angstrom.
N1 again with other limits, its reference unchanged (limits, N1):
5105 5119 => 5108.63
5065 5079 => 5078.13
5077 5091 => 5078.13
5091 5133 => 5129.84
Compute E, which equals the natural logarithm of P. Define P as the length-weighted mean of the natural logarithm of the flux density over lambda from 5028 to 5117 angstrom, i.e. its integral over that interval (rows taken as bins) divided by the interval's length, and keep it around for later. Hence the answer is -0.118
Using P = 0.89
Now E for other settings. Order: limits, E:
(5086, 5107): -0.121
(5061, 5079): -0.098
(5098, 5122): -0.120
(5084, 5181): -0.187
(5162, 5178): -0.395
